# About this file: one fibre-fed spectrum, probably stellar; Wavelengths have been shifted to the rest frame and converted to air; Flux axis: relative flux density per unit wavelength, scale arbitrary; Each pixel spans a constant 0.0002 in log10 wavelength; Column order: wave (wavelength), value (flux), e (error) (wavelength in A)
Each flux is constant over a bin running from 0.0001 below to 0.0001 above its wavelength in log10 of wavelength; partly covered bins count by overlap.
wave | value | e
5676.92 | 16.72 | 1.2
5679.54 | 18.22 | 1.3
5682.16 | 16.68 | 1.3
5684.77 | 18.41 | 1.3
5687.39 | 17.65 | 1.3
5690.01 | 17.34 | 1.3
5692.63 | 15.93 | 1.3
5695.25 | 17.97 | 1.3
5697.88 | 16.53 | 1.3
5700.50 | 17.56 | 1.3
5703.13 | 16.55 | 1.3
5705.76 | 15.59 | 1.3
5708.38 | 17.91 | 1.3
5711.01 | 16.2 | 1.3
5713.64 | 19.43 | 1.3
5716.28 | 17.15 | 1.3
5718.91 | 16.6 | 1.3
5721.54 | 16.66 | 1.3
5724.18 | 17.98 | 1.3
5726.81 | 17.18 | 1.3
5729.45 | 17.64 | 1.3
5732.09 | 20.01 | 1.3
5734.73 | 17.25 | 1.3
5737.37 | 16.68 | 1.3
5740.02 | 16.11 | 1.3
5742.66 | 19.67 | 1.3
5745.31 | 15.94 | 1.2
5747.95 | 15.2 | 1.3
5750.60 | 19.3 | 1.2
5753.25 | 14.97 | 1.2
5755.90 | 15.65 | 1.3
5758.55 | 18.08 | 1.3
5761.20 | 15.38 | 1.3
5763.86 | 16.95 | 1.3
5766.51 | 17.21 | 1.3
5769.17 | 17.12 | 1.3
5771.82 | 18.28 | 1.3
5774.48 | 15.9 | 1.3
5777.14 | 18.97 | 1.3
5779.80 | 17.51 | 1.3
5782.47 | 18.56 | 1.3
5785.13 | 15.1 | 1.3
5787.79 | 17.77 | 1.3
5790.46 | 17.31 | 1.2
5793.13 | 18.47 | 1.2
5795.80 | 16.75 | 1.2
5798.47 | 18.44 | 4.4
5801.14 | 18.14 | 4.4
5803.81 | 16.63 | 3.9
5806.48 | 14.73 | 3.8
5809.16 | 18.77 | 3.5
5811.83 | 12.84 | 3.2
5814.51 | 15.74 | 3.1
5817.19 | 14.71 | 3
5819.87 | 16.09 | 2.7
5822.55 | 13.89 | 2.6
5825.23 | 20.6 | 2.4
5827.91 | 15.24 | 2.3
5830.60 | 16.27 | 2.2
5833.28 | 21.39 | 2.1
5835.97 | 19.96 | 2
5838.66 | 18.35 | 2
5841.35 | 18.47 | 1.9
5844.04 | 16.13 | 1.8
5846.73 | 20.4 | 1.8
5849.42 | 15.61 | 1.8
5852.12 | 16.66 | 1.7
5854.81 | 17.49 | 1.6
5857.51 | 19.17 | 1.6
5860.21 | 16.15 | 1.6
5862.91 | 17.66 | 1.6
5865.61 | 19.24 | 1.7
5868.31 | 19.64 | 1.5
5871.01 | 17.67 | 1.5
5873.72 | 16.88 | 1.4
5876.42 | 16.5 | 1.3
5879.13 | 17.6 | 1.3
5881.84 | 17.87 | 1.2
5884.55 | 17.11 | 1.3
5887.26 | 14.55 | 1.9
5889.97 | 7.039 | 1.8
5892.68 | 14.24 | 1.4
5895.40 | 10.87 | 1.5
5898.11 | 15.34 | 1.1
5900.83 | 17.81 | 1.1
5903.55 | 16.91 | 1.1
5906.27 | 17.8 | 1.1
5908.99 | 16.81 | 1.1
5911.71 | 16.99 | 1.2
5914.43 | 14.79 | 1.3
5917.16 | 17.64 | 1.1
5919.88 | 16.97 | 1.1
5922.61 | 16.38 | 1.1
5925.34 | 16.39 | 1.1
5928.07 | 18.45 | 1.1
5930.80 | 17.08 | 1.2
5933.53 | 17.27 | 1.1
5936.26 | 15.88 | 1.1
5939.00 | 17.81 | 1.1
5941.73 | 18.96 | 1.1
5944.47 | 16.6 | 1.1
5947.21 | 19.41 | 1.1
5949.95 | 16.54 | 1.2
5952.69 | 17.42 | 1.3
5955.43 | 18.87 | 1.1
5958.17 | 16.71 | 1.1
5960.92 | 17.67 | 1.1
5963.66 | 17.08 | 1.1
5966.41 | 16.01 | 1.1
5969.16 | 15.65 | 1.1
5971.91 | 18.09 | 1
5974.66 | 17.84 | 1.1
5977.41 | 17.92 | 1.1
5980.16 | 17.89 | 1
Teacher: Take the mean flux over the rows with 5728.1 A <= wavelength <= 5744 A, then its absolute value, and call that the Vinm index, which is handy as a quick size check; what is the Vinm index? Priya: 17.9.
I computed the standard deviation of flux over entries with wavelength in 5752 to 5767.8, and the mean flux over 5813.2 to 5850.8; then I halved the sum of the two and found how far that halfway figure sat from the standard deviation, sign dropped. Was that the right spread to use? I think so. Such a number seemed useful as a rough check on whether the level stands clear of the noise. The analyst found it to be 8.1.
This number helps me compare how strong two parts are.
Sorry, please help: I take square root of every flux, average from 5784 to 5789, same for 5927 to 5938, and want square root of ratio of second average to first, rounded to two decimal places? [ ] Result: 1.01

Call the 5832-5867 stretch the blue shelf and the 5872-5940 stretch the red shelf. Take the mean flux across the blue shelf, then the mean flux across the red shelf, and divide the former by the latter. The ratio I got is 1.13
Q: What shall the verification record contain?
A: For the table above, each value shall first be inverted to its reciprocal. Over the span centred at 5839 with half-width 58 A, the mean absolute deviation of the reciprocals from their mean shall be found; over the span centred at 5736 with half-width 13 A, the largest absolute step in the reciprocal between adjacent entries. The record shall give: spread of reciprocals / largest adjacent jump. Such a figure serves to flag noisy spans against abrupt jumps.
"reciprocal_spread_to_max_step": 0.7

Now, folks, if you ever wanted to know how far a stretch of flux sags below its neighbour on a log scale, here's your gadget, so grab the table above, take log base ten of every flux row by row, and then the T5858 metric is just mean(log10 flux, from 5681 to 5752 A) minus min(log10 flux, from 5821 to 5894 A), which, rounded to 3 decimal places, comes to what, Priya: 0.389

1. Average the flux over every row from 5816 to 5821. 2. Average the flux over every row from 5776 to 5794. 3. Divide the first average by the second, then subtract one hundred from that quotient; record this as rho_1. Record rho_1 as -99.1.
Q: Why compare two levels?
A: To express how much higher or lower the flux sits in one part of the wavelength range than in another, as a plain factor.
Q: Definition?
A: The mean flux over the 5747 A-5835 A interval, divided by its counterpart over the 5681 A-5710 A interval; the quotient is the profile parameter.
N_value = 0.99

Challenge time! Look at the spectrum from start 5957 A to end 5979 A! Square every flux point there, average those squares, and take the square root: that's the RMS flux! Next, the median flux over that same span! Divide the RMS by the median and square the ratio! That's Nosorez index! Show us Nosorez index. 0.97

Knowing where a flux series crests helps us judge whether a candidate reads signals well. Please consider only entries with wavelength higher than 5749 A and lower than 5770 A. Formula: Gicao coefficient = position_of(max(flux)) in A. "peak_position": 5750.60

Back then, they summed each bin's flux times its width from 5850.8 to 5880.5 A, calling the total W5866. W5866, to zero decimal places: 526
